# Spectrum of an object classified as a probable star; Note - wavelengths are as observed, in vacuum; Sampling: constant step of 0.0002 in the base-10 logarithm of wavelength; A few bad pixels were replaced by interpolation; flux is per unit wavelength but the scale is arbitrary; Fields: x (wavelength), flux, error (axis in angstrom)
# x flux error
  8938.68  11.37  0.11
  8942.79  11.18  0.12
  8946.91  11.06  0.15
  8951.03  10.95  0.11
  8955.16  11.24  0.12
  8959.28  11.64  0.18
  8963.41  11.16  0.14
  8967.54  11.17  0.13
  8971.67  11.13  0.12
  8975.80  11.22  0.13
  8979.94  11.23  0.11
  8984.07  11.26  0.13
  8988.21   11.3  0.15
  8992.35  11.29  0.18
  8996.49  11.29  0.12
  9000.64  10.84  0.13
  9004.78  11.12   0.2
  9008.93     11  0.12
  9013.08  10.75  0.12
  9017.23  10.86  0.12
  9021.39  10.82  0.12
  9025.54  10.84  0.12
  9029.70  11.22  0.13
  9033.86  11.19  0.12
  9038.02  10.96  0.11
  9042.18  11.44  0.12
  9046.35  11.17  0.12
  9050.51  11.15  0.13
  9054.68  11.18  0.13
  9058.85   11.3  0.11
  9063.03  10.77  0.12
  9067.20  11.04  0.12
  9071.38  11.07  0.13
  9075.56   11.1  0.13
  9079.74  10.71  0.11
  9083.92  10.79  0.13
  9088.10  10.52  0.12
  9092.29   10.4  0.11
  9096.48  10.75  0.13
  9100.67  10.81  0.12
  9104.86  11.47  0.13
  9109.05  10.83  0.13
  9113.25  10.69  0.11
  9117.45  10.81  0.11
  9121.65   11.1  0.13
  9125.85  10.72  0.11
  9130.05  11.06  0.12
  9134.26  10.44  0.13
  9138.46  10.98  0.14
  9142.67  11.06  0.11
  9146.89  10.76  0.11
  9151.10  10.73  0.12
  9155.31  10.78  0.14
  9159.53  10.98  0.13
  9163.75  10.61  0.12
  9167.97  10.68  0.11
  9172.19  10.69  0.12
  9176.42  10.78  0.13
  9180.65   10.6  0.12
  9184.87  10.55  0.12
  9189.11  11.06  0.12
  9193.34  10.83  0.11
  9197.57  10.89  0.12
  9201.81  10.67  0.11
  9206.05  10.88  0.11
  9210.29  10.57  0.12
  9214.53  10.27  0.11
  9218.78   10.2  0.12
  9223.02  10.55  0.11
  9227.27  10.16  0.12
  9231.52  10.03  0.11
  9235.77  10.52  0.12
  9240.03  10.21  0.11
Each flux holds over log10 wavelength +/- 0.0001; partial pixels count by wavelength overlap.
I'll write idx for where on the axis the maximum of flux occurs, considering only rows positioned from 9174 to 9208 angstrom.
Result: 9189.11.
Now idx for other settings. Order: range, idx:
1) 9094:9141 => 9104.86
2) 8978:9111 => 9104.86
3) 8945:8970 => 8959.28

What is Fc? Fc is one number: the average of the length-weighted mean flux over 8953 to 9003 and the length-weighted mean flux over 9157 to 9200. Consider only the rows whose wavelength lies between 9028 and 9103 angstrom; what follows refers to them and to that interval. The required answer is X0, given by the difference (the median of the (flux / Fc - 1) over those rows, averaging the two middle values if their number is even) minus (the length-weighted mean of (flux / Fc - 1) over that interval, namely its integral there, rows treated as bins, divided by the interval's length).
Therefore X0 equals 0.007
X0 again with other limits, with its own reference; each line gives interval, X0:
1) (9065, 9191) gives -0.003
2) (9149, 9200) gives -0.001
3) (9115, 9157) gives -0.004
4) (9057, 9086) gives 0.007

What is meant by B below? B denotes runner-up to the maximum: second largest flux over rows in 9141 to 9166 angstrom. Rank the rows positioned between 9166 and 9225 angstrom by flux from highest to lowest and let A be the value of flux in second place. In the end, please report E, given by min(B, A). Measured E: 10.9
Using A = 10.89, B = 10.98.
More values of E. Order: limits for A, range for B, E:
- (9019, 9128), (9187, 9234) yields 10.9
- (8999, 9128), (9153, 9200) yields 11.0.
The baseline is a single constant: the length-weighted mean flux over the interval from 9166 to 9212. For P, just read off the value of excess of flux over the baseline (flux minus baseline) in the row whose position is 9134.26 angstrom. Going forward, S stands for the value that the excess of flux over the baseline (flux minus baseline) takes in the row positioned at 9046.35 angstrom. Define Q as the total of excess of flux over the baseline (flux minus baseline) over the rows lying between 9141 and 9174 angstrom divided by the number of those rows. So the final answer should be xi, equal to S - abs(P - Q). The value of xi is 0.1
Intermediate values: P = -0.31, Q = 0.04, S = 0.42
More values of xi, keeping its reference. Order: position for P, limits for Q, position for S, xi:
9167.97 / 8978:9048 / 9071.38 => -0.1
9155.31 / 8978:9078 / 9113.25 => -0.4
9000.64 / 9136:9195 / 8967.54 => 0.4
